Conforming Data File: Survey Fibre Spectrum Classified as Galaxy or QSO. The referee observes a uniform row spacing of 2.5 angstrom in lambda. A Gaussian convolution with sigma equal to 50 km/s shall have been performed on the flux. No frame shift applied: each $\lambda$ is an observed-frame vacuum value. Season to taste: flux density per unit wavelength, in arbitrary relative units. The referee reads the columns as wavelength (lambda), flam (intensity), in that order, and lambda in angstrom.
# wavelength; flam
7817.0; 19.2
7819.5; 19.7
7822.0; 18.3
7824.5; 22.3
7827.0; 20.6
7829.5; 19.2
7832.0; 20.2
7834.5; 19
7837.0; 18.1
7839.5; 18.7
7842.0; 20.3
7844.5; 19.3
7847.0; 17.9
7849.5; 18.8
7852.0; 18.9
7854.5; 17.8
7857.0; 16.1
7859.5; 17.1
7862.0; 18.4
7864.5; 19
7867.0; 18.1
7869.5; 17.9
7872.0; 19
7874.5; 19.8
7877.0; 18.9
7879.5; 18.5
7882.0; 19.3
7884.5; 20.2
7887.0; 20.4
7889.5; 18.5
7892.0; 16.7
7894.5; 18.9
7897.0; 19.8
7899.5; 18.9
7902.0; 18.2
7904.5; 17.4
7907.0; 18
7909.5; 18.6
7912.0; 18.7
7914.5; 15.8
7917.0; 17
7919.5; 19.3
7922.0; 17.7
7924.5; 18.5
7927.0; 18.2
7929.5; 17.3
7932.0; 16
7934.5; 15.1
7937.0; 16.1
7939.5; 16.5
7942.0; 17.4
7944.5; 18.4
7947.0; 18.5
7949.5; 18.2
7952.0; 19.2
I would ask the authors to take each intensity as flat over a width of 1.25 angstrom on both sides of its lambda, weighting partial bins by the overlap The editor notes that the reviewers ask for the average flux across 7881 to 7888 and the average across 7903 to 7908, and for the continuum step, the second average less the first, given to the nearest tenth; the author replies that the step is -2.3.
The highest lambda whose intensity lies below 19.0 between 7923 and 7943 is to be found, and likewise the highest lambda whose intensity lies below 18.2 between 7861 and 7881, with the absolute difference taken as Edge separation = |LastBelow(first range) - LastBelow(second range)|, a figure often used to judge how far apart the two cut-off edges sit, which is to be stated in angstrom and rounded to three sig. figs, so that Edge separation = 72.5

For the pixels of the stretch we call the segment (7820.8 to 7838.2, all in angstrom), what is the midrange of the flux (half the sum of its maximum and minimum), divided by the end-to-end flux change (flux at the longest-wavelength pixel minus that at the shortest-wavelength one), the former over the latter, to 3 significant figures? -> -101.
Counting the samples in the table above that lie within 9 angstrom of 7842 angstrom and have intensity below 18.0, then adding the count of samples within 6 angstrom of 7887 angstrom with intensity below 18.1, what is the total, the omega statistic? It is 2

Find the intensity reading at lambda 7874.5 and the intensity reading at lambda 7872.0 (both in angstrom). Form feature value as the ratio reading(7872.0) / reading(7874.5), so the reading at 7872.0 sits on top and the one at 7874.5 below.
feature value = 1.0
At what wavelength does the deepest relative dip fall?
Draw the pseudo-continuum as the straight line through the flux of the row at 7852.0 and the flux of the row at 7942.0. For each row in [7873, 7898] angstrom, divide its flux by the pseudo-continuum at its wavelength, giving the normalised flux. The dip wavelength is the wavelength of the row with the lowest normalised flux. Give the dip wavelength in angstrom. 7892.0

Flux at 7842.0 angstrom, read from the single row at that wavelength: 20.3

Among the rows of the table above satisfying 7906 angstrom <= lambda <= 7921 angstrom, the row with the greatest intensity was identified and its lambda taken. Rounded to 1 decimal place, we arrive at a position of 7919.5 angstrom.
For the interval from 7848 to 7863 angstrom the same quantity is 7852.0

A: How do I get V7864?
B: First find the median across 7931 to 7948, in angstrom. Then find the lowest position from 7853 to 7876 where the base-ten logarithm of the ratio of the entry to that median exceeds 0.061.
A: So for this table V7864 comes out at 7864.5 angstrom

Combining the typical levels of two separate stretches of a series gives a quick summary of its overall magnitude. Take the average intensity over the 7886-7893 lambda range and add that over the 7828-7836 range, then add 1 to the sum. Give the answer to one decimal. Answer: 39.0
